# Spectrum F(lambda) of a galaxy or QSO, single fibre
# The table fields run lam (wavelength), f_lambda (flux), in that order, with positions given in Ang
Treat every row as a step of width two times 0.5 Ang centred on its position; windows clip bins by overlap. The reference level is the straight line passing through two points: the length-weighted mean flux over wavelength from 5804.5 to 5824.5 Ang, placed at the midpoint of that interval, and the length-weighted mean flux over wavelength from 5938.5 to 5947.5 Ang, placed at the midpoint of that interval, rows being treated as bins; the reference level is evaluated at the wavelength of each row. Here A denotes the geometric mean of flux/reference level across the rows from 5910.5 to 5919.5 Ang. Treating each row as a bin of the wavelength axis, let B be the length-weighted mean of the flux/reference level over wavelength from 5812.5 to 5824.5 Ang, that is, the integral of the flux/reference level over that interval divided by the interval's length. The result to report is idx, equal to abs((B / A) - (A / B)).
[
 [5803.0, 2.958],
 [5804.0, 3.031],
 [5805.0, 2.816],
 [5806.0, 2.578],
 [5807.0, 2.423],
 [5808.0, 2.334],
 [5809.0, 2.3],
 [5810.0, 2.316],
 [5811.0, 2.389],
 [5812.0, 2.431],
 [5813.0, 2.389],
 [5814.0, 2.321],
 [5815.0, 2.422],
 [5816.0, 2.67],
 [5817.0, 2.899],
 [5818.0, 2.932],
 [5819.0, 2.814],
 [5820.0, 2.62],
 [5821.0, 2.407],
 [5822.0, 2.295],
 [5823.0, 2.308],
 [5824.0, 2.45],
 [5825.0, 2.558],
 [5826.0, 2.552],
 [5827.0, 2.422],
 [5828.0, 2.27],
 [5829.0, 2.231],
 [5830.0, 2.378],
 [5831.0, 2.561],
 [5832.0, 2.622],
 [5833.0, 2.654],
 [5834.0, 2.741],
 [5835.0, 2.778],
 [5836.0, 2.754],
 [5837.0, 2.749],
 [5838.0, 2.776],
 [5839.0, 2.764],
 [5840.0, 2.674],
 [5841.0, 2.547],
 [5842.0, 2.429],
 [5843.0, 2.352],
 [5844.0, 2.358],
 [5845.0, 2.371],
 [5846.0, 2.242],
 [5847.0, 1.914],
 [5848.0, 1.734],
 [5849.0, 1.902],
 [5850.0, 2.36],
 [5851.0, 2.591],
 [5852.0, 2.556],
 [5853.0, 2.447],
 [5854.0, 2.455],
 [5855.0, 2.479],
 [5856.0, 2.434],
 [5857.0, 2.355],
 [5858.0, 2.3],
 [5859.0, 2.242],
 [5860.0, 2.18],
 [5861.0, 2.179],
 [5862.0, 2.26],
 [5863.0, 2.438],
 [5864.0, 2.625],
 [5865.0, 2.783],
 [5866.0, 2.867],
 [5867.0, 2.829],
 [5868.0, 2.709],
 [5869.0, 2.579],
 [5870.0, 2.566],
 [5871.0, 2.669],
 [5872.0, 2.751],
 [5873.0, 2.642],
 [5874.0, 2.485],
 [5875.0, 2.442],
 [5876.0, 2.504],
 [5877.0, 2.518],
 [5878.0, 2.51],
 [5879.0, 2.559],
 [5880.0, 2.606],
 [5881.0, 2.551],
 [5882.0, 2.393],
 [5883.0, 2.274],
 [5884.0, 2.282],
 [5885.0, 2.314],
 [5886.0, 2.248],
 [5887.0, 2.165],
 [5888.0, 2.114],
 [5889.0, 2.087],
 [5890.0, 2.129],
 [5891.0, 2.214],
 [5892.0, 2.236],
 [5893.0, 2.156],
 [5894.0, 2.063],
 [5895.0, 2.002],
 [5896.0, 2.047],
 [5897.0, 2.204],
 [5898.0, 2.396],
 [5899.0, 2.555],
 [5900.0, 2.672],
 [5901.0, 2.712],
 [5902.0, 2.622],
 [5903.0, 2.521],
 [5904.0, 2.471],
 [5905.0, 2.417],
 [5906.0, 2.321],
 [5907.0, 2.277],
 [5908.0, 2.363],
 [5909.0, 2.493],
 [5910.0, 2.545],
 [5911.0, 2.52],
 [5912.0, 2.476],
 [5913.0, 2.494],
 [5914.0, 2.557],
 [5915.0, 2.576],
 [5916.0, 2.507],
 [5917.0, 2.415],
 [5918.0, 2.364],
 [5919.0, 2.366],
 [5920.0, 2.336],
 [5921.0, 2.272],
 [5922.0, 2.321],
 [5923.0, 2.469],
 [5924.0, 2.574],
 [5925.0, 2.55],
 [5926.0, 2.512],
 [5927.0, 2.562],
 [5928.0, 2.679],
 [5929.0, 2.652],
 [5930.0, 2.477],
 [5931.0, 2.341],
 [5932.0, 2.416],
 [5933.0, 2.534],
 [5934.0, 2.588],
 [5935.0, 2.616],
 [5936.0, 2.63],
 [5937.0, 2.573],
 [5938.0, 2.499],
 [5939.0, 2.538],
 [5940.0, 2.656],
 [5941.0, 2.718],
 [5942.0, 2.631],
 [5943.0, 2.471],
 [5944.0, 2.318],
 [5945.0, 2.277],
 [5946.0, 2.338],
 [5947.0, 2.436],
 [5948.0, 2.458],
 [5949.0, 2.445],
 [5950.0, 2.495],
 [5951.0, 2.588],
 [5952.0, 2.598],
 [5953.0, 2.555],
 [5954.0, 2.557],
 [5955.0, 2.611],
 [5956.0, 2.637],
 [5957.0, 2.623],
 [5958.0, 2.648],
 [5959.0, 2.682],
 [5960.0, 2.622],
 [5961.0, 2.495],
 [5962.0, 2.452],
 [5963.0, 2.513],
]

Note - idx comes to 0.045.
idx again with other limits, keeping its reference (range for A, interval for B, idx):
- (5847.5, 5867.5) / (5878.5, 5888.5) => 0.025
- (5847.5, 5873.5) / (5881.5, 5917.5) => 0.068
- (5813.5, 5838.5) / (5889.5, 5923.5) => 0.132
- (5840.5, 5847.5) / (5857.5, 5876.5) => 0.186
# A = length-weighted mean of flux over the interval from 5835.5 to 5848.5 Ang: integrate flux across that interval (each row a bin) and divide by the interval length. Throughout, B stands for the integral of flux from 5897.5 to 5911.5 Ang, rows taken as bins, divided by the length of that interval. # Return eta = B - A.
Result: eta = 0.06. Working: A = 2.44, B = 2.49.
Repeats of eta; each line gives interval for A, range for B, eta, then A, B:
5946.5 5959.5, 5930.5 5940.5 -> -0.02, 2.56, 2.54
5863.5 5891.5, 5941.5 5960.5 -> 0.05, 2.48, 2.53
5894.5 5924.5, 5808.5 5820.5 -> 0.11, 2.43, 2.54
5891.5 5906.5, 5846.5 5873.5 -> 0.08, 2.36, 2.44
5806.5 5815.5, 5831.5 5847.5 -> 0.18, 2.37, 2.55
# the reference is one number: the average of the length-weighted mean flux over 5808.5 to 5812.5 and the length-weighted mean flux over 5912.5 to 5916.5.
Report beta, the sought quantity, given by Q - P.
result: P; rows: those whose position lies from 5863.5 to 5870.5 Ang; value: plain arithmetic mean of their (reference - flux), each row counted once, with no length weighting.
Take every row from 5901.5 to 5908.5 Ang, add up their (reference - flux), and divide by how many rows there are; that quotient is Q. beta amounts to 0.28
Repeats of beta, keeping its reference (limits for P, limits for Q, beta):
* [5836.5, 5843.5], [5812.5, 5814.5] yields 0.26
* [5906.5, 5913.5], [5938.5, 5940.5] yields -0.14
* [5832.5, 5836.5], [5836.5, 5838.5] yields -0.03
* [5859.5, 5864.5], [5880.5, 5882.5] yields -0.14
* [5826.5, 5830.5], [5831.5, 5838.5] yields -0.40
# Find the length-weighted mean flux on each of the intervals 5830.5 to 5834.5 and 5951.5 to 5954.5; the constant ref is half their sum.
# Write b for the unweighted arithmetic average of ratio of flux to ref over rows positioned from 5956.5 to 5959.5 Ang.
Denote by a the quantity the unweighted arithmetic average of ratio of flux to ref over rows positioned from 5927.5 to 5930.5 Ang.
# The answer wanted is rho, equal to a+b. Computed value 2.02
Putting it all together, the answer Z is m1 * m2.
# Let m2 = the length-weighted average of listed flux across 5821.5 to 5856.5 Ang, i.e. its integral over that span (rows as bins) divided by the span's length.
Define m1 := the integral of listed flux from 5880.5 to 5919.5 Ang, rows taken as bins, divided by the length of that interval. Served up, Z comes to 5.8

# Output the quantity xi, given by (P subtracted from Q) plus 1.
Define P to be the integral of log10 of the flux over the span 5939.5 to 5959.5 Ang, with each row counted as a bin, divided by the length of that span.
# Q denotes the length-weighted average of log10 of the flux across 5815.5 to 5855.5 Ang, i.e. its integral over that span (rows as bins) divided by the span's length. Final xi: 0.99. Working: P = 0.404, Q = 0.394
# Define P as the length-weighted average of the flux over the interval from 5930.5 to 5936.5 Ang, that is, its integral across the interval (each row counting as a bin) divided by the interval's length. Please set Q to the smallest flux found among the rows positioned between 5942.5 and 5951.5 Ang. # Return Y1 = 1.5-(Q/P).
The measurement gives 0.597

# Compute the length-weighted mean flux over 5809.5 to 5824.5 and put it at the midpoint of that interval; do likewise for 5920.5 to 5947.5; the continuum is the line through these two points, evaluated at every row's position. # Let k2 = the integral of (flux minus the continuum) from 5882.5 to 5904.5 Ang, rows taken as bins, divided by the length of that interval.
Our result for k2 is -0.21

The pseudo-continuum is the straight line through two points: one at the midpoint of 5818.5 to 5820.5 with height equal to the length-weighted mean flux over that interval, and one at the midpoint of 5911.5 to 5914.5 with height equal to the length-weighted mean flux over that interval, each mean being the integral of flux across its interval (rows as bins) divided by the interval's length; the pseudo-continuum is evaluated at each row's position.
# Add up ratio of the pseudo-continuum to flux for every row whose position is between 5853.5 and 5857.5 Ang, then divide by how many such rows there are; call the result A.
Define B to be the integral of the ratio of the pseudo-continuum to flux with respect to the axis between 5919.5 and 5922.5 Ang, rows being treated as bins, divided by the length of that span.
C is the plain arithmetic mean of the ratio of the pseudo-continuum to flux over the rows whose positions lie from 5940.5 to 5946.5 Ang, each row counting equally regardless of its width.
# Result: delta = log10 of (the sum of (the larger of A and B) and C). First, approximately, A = 1.09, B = 1.08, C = 1.00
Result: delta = 0.319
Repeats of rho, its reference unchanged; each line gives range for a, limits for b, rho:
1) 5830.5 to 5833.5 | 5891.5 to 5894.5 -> 1.83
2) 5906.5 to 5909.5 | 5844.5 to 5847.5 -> 1.75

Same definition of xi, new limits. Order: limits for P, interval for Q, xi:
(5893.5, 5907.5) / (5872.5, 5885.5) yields 1.02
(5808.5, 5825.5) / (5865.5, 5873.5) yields 1.03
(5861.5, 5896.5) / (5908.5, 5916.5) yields 1.02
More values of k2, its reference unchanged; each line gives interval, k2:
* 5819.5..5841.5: 0.04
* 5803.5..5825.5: 0.02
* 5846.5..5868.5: -0.12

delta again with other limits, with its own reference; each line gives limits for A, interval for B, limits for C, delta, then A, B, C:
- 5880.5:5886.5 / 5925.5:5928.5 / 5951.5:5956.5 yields 0.308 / 1.10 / 0.96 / 0.93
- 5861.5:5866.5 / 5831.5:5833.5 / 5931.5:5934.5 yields 0.301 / 1.02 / 1.02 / 0.98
